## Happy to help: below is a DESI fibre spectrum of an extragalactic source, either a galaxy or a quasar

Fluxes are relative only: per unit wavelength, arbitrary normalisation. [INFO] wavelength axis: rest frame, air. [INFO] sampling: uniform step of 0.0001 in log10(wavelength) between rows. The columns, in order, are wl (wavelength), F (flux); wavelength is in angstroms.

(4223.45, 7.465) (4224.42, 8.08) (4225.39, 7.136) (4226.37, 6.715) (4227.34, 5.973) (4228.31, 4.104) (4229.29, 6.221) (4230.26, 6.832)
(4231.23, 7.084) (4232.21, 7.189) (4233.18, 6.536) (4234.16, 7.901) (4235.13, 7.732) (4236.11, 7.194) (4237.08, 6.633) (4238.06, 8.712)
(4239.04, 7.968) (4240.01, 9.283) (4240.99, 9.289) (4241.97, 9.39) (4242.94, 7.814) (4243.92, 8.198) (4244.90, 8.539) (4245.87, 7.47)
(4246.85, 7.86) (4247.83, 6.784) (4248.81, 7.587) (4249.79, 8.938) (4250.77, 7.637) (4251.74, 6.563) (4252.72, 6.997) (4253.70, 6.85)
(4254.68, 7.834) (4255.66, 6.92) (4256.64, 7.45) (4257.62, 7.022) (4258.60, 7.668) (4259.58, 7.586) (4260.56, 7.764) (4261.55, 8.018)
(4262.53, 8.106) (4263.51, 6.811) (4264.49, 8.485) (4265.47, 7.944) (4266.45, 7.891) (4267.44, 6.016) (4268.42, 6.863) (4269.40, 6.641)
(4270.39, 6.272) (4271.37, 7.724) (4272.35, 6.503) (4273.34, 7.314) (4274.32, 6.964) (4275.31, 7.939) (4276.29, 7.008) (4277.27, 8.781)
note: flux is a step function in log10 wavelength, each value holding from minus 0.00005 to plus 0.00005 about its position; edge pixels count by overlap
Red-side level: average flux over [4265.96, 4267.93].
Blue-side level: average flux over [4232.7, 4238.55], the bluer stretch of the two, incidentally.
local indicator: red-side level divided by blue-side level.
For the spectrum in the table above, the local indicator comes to 0.93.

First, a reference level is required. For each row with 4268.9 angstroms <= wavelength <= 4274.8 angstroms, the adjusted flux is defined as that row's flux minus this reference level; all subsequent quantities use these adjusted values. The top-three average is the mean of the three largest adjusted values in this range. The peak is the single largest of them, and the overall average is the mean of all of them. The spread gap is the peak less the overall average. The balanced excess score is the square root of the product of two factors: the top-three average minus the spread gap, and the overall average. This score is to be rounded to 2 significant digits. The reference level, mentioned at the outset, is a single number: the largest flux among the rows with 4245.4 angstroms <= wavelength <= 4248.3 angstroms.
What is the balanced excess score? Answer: 1.1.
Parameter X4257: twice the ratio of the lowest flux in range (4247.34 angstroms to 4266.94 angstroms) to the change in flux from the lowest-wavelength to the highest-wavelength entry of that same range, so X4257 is 12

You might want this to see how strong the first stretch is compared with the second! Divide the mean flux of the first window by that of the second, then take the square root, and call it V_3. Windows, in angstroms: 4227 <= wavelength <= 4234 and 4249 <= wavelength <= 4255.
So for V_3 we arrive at 0.92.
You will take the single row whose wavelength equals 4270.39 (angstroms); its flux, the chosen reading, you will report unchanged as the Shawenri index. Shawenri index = 6.272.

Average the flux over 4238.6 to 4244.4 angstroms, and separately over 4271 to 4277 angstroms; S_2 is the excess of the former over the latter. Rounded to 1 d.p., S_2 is 1.4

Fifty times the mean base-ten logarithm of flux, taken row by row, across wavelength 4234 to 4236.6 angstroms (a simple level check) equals 44.0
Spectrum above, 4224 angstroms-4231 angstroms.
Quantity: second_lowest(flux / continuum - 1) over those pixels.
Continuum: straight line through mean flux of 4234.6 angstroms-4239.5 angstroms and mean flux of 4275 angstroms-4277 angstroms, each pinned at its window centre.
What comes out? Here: -0.22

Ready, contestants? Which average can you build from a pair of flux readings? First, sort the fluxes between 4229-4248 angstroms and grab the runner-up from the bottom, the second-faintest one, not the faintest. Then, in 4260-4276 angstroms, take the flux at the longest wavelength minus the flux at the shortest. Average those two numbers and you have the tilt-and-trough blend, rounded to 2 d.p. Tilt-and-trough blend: 3.36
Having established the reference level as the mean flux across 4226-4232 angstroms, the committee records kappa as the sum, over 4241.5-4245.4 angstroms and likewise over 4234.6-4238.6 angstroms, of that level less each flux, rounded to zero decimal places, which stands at -15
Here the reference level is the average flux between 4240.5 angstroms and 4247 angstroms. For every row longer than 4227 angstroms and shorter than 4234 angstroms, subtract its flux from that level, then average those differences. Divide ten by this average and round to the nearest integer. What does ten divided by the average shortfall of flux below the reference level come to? 5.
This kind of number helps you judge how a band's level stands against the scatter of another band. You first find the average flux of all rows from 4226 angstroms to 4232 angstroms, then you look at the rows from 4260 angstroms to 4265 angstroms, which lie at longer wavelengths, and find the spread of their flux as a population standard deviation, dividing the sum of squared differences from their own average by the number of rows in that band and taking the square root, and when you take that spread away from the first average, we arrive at 5.6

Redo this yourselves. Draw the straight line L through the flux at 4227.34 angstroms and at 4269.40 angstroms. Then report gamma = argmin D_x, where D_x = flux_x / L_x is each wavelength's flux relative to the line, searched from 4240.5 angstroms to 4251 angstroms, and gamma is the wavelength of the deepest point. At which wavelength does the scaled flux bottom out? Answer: 4247.83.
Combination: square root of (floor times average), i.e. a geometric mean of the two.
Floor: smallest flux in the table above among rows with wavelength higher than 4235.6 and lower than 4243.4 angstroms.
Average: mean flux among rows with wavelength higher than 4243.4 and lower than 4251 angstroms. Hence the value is 7.2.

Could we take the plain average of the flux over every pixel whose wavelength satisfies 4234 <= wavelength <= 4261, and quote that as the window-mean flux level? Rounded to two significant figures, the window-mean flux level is 7.8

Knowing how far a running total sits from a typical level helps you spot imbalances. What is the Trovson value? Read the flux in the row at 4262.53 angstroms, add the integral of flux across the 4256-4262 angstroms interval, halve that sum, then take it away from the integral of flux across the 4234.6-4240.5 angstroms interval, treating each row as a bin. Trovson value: 20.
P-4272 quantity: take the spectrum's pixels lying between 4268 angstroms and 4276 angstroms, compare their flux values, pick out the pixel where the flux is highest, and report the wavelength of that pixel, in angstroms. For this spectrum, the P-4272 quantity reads 4275.31 angstroms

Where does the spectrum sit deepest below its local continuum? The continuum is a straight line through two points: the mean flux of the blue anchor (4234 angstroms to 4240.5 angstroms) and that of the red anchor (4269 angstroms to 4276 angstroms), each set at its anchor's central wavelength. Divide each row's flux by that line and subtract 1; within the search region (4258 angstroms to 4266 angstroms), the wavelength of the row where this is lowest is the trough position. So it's 4263.51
